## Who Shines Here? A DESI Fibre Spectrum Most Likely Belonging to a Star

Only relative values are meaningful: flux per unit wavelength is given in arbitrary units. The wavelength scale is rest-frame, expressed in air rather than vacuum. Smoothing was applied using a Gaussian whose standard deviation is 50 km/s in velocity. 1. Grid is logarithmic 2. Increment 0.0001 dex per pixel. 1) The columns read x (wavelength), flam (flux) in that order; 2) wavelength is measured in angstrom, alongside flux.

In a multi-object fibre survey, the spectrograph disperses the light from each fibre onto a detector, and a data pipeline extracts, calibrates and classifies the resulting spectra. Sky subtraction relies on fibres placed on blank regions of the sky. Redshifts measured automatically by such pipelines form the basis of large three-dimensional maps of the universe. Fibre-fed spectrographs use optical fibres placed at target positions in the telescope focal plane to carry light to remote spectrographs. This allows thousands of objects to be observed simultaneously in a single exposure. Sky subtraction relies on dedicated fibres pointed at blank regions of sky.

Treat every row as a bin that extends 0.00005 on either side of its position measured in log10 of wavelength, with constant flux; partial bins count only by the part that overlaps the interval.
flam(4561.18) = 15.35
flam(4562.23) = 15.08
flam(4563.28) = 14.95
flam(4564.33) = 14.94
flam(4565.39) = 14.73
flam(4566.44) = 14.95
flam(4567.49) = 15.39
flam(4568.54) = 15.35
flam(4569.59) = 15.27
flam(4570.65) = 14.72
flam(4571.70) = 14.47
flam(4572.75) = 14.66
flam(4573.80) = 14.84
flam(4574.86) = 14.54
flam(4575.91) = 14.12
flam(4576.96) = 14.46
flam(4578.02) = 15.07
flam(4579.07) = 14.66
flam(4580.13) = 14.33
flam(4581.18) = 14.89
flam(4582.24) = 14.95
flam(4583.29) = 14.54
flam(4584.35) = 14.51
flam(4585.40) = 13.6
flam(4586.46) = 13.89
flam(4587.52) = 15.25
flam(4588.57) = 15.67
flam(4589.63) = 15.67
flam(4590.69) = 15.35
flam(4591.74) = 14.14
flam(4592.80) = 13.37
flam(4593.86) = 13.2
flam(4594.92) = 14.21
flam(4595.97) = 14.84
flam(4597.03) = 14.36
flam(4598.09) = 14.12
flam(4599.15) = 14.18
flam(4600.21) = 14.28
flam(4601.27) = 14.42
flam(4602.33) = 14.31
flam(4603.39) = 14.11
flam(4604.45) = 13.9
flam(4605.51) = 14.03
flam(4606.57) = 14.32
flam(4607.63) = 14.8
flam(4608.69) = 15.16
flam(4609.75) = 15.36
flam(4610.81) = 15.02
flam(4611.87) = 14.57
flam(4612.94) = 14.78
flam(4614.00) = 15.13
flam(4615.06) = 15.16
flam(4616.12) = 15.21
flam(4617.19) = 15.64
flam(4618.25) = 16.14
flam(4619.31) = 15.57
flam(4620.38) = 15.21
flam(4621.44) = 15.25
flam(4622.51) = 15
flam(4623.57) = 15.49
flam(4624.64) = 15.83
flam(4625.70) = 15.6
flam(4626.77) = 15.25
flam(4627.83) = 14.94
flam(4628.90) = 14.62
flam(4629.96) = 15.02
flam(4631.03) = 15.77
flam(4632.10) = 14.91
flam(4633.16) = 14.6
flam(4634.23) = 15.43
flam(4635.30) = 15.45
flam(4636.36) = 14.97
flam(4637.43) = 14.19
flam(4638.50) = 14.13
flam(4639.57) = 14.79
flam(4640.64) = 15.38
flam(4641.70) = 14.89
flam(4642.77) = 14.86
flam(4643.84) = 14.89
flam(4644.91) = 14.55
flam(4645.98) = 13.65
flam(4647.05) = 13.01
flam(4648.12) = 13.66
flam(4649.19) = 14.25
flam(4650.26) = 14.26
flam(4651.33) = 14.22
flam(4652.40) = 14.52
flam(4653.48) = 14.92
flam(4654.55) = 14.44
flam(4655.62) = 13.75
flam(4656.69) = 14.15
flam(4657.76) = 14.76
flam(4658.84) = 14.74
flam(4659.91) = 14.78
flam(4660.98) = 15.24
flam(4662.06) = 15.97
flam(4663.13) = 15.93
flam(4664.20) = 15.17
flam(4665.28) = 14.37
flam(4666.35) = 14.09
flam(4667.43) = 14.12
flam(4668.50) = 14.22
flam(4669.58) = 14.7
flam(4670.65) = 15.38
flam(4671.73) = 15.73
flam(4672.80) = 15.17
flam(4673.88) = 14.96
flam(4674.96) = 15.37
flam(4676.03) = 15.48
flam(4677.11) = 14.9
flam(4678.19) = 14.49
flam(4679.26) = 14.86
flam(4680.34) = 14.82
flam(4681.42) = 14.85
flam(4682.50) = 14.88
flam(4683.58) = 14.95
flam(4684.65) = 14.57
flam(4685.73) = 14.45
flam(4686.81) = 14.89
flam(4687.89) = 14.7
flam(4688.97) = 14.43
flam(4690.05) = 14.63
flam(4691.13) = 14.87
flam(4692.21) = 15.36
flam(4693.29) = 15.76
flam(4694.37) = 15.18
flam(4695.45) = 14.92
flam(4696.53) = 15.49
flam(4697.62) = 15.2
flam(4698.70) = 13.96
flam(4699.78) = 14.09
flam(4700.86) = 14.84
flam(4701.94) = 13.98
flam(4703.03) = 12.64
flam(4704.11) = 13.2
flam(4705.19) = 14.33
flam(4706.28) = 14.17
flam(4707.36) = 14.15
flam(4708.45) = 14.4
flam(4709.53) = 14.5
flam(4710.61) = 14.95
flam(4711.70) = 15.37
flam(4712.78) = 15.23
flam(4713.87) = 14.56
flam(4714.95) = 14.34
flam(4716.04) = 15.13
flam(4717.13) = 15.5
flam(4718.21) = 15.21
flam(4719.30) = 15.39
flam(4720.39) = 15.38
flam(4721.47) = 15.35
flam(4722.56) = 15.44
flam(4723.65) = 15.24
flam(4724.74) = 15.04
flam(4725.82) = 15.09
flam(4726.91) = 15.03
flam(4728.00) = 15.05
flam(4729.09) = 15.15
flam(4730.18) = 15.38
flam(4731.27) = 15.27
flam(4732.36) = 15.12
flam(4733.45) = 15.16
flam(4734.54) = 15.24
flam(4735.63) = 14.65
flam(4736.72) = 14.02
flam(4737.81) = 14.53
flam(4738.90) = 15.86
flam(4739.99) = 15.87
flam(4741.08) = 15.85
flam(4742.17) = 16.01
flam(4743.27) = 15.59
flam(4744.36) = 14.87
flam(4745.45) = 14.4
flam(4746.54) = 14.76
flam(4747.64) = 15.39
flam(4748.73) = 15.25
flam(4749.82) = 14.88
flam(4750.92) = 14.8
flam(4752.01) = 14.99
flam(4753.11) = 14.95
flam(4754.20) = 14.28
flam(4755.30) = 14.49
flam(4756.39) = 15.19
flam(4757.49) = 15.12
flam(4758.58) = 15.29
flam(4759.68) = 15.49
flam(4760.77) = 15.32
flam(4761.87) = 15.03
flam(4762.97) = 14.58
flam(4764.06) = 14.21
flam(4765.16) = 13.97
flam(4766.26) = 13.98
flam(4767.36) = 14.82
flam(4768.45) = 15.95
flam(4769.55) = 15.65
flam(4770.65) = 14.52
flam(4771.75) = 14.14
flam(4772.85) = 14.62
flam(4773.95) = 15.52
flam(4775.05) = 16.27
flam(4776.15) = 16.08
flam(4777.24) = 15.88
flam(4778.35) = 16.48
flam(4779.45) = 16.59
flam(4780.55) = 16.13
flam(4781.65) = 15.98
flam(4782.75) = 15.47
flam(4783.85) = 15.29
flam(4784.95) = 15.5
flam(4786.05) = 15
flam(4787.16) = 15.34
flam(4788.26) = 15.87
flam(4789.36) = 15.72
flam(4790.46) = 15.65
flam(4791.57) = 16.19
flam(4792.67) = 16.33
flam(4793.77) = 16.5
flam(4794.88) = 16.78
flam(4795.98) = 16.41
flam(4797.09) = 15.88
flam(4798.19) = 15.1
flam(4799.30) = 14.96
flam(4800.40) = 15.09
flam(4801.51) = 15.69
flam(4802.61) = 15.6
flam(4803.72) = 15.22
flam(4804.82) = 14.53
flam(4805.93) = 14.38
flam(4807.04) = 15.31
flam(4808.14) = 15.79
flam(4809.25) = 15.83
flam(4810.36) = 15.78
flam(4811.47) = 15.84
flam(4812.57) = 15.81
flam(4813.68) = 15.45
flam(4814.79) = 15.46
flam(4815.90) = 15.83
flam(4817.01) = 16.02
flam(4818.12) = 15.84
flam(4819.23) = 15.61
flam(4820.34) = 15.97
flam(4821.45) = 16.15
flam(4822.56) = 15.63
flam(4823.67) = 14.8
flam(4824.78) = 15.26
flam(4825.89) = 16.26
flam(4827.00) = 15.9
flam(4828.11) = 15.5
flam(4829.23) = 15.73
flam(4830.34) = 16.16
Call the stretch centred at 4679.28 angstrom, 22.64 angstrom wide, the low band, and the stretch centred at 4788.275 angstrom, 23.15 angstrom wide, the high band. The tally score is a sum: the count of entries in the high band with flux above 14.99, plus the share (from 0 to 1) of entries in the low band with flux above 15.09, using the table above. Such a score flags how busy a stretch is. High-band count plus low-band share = 20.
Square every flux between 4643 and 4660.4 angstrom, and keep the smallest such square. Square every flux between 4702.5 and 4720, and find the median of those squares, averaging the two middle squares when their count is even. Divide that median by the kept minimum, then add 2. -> 3.25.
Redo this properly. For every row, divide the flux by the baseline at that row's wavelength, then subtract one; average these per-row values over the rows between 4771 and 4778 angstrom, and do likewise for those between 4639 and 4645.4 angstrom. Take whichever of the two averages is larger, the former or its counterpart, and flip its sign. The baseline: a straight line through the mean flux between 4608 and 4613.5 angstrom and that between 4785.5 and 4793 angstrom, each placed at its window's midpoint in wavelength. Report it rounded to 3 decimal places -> 0.014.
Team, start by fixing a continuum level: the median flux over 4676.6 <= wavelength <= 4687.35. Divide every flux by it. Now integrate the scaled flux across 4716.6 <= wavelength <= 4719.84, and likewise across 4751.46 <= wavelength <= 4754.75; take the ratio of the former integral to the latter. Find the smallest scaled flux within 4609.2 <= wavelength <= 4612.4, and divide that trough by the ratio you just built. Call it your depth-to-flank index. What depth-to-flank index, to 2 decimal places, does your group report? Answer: 0.95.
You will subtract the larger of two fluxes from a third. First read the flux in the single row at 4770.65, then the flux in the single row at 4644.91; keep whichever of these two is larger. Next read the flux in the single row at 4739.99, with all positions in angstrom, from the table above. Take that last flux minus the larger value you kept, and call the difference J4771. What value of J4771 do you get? 1.3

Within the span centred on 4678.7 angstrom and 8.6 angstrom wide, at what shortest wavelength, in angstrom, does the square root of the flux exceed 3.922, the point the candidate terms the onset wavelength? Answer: 4676.03 angstrom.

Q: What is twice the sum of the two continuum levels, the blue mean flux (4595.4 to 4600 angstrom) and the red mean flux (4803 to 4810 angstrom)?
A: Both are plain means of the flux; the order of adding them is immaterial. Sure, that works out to 59.1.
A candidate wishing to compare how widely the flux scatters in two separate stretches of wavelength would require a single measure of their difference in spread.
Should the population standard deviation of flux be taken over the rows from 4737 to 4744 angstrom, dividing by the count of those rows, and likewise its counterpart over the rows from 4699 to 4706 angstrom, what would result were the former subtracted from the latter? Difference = 0.22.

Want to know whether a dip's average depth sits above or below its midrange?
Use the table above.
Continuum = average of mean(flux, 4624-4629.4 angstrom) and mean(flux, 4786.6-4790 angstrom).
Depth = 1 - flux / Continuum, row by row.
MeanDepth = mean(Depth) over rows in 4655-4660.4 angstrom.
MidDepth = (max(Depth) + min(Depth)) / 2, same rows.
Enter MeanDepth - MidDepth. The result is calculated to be -0.011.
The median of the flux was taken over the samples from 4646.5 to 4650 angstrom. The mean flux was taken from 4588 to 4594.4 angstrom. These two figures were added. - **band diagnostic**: 28.2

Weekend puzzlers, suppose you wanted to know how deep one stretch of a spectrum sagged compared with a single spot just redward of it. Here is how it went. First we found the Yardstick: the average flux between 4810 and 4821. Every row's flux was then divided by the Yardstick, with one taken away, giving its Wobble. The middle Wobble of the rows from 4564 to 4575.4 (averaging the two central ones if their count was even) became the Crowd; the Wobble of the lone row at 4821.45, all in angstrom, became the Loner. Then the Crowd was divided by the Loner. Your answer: -2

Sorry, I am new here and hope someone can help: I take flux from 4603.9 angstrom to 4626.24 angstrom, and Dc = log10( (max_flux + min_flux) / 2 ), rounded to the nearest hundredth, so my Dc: 1.18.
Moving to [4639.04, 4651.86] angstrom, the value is 1.15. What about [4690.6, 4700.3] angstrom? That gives 1.17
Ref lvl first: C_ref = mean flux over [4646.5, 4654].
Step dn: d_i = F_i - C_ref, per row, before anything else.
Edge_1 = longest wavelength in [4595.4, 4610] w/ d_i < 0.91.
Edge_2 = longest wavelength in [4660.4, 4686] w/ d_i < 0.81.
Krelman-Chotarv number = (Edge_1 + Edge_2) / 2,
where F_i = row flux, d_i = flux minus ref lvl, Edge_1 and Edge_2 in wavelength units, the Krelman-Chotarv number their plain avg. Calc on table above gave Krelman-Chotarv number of 4646.7 angstrom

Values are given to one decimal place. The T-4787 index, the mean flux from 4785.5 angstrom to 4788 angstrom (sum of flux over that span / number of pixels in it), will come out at 15.2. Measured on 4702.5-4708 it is 13.7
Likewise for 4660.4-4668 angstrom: 15.0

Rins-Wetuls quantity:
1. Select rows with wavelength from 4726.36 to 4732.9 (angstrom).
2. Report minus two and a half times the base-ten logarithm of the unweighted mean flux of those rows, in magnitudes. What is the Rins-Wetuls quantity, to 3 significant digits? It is -2.95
